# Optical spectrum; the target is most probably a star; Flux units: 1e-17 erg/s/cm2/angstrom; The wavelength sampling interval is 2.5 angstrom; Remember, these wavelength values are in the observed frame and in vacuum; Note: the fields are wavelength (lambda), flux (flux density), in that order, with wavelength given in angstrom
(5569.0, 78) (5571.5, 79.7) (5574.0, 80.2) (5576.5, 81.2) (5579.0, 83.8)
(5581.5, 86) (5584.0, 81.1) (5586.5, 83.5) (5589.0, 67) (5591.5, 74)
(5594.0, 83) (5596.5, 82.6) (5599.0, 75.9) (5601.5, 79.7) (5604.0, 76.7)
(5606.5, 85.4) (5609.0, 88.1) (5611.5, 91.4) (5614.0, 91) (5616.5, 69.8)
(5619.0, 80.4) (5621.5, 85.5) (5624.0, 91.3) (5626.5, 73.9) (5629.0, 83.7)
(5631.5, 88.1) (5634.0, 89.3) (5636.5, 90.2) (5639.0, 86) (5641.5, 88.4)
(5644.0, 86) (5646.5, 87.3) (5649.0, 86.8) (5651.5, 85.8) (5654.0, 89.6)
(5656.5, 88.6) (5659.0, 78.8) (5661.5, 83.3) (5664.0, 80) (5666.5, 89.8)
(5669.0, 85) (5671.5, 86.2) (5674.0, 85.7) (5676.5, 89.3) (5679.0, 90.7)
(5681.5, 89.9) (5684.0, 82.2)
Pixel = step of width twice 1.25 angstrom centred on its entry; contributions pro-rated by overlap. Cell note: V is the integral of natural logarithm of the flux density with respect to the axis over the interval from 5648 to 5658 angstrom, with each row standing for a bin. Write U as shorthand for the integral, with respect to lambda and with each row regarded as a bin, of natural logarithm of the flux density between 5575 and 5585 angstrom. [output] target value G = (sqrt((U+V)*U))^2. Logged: 3928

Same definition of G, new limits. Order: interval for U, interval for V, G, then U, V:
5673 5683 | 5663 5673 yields 4007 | 44.86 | 44.5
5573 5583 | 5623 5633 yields 3907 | 44.16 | 44.3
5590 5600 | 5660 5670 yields 3839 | 43.63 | 44.3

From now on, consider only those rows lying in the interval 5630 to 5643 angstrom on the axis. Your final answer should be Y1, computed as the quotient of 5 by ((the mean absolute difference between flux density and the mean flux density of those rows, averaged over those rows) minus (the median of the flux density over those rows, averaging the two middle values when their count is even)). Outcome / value -0.0573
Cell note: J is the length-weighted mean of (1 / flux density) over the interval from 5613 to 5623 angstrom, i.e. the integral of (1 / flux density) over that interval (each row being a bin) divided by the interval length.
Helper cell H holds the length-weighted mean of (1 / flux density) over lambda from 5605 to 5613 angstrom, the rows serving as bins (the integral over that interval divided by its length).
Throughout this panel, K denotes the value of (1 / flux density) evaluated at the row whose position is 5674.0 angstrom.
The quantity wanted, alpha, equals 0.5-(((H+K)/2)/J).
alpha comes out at -0.43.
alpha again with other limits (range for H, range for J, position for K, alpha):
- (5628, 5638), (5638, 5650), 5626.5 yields -0.58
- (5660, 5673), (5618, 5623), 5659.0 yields -0.52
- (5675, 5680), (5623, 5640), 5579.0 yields -0.49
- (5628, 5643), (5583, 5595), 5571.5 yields -0.42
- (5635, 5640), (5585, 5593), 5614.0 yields -0.33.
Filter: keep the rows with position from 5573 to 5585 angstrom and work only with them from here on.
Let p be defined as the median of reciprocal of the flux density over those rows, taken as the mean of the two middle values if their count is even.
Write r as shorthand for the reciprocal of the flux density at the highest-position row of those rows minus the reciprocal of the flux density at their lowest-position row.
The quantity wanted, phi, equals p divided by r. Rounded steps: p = 0.0123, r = -0.0001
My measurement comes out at -89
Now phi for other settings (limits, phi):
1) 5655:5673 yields 37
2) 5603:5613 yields -5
